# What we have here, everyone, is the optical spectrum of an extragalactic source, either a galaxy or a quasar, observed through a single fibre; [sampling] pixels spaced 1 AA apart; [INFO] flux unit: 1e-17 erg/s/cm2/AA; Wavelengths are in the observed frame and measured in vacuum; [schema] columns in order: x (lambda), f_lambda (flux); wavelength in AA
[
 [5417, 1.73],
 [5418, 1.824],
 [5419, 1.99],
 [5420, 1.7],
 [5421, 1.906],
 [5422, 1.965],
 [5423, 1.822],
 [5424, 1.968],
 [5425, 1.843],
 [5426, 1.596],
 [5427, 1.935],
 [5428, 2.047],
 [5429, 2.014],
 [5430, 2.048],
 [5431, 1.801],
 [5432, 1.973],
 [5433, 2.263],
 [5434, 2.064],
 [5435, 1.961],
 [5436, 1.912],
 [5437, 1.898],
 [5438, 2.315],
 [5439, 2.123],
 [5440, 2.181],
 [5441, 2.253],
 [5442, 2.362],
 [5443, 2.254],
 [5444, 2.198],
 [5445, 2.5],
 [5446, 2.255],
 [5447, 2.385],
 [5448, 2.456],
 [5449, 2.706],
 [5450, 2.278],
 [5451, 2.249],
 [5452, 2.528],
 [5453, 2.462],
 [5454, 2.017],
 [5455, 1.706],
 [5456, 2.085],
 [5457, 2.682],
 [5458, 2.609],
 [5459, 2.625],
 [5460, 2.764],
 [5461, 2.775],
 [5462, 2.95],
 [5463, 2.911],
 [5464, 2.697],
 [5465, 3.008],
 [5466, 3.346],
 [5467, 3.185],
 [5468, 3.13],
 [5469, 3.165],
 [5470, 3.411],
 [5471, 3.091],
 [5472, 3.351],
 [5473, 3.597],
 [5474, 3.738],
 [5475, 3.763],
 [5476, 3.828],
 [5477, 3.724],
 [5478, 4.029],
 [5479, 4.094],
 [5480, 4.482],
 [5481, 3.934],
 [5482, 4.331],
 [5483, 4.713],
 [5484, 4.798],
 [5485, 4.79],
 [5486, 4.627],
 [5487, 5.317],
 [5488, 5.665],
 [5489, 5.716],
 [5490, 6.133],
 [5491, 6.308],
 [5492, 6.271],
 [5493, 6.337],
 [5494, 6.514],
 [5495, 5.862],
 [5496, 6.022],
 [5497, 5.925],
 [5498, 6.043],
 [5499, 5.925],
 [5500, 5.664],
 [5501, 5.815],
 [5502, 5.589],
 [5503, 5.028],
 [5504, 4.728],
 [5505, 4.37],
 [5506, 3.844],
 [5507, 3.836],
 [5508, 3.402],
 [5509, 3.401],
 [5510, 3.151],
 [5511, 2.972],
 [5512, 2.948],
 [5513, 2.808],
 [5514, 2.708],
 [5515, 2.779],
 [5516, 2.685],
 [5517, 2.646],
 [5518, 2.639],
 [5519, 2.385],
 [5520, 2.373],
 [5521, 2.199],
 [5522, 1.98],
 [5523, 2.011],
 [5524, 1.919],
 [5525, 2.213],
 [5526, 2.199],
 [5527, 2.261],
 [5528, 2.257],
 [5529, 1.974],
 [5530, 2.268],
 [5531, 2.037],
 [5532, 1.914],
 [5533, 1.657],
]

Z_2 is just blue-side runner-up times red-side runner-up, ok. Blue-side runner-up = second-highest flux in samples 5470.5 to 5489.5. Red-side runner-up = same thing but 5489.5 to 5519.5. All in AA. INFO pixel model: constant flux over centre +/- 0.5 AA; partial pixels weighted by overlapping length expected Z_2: 35.9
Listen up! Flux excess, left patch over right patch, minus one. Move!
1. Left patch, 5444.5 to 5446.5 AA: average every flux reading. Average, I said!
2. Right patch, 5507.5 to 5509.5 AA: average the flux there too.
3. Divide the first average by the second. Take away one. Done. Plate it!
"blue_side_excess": -0.3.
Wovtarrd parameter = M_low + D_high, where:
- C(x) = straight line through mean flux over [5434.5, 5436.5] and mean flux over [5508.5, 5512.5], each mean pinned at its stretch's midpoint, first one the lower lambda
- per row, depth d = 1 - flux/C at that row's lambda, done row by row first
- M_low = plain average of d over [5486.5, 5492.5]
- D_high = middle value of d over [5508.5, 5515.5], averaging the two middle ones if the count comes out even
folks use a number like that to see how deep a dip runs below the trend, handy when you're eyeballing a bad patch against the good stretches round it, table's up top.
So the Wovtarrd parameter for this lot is -1.1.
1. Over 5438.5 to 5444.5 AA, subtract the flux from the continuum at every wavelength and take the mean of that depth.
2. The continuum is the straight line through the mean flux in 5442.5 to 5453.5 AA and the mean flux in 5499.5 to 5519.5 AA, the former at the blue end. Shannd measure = 0.02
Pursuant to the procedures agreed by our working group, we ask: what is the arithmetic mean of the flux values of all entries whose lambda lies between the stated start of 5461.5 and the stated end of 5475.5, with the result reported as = 3.2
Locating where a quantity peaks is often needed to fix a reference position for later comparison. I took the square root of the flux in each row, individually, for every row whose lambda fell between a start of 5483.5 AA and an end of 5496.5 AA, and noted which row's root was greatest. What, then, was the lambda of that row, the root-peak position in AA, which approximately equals 5494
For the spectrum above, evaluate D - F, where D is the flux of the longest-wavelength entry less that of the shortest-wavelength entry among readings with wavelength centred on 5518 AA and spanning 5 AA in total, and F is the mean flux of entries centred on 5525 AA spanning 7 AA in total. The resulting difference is -2.4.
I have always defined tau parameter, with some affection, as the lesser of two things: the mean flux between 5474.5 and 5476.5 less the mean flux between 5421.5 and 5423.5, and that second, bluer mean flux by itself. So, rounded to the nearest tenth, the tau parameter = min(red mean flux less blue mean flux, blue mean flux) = 1.9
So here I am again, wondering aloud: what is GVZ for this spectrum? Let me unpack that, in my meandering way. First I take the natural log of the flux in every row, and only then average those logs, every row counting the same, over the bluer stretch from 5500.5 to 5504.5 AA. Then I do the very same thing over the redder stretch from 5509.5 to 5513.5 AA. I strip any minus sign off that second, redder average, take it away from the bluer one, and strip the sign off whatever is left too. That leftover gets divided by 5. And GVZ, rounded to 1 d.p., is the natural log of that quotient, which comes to -2.2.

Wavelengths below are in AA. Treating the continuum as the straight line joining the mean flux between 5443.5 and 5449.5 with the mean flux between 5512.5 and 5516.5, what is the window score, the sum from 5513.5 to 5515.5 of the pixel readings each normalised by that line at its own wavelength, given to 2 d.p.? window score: 2.00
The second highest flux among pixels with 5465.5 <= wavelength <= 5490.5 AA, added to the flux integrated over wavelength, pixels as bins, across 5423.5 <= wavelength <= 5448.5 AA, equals 58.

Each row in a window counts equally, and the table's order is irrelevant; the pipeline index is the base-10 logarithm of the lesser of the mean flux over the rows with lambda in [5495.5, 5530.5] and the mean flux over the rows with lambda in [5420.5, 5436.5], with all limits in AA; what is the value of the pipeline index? 0.29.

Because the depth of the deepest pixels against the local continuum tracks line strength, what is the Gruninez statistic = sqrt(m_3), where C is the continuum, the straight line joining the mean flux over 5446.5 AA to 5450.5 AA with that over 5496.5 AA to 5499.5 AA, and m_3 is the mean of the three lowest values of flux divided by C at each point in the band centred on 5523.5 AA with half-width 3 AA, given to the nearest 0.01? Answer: 0.50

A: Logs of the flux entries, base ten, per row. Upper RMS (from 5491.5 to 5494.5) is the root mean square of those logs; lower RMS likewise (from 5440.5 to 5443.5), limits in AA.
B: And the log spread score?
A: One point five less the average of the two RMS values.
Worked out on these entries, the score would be 0.92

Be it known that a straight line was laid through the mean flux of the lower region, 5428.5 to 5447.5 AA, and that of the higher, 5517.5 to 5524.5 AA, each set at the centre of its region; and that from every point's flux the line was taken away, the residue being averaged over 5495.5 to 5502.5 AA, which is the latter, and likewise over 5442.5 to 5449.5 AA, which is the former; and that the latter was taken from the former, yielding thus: -3.4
